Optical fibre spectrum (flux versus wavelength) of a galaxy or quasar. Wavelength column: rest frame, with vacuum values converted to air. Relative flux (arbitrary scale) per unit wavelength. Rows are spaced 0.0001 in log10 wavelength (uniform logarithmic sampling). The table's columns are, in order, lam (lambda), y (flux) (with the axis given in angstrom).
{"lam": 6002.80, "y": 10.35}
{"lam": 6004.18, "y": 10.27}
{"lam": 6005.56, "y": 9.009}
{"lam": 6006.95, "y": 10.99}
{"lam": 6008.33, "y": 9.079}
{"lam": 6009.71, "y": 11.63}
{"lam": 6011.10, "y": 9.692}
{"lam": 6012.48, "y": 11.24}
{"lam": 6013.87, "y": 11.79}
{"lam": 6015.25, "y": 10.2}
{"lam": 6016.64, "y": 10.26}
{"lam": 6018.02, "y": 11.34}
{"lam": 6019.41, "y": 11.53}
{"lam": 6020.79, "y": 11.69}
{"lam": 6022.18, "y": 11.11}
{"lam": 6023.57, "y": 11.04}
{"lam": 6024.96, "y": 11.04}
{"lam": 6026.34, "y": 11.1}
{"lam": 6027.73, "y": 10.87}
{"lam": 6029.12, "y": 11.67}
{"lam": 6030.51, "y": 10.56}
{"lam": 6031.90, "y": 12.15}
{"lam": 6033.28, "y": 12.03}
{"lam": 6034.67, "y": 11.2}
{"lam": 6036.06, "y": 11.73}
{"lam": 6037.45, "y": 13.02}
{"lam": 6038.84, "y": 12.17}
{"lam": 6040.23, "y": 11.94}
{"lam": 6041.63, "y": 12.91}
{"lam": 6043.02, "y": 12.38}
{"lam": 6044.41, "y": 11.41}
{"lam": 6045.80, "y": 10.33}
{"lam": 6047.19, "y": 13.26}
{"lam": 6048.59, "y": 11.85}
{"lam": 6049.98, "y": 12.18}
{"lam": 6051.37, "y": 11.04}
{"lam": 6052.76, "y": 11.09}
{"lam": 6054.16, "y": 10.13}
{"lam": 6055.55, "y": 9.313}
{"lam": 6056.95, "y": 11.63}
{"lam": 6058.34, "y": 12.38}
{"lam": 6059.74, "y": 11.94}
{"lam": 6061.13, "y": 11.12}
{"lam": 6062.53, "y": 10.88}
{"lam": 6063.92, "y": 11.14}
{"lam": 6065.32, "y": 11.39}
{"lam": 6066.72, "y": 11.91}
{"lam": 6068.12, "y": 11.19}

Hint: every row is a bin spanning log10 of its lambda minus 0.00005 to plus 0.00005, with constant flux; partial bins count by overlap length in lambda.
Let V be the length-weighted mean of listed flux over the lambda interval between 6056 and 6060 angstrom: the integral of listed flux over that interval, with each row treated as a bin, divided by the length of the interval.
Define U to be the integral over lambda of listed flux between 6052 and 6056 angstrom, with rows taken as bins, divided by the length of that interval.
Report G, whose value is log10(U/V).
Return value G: -0.06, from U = 10.2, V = 11.8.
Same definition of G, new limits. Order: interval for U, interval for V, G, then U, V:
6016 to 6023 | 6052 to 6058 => 0.02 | 11.2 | 10.7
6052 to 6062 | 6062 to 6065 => 0.00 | 11.1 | 11.1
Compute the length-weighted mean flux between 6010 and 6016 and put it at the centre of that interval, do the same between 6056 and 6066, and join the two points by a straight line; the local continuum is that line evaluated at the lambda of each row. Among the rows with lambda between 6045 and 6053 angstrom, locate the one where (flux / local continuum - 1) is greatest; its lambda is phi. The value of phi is 6047.19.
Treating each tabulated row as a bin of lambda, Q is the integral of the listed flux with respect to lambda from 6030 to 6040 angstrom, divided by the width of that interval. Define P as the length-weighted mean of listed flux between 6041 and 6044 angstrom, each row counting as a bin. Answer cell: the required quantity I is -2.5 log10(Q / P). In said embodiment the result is 0.059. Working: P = 12.5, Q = 11.9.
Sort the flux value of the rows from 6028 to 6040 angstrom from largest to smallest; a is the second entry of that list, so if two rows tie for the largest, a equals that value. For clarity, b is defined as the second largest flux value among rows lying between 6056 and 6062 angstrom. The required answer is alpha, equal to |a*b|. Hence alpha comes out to 145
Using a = 12.17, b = 11.94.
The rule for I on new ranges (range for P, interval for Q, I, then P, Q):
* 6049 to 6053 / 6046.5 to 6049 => -0.096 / 11.5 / 12.6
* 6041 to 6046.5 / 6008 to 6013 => 0.125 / 11.8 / 10.5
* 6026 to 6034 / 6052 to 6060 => 0.037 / 11.4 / 11.0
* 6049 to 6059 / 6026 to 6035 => -0.025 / 11.1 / 11.4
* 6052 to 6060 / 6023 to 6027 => -0.004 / 11.0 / 11.1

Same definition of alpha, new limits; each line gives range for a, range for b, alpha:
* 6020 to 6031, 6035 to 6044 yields 151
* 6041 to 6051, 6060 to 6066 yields 144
